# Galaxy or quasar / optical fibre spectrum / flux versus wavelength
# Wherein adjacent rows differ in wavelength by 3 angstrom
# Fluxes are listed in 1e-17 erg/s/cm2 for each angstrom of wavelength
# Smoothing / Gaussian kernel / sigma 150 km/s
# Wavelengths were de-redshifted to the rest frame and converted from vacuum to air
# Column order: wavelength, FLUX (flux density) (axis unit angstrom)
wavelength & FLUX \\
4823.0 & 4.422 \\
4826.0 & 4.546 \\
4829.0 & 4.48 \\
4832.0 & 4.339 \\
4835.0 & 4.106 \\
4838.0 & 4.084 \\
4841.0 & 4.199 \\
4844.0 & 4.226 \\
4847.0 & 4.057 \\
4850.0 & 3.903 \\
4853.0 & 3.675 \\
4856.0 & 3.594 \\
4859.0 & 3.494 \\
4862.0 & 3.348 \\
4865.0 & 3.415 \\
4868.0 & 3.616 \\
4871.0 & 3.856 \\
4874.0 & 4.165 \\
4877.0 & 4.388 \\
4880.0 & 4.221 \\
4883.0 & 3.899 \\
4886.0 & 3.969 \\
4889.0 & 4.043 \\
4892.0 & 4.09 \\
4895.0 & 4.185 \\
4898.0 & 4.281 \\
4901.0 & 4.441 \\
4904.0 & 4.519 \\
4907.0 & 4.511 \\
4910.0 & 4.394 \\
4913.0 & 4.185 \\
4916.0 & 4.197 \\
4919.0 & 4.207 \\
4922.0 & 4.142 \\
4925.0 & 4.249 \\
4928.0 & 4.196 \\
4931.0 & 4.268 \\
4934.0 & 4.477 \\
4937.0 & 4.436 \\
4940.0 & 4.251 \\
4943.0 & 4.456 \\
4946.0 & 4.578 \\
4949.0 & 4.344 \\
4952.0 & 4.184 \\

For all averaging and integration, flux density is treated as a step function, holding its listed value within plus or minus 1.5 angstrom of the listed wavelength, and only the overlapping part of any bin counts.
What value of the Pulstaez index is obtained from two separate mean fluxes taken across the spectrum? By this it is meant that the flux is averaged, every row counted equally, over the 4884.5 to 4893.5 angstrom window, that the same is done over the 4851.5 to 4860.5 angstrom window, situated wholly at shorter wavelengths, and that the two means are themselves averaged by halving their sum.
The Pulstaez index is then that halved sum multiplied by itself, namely 14.5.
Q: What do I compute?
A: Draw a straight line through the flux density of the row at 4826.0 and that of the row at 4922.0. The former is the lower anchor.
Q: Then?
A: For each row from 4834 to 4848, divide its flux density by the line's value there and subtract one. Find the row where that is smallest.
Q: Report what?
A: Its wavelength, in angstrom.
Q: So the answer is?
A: 4838.0 angstrom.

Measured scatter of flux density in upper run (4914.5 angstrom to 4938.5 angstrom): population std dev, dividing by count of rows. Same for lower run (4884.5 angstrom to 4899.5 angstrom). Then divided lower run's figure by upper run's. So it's 1.0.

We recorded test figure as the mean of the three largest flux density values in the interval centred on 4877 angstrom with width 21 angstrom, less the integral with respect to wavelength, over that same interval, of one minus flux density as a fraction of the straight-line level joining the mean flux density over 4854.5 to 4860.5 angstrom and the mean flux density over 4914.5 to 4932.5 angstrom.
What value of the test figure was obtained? 5.8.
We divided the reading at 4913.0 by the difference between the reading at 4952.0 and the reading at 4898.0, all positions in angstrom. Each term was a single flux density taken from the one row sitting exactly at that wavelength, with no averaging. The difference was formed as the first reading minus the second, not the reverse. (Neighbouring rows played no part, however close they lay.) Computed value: -43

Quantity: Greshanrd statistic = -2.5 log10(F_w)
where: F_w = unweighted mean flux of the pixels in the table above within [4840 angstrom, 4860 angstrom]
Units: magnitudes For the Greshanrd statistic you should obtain -1.47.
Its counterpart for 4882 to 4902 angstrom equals -1.54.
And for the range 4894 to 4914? -1.60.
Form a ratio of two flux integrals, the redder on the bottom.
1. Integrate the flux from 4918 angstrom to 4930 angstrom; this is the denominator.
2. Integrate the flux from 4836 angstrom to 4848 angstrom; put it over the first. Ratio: 0.99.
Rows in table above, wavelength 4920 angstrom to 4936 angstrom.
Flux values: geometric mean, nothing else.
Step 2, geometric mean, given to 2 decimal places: 4.26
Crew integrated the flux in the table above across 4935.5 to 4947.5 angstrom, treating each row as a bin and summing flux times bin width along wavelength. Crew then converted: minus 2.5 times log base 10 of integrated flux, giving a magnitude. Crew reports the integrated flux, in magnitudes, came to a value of -4.31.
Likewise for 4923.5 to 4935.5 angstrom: -4.28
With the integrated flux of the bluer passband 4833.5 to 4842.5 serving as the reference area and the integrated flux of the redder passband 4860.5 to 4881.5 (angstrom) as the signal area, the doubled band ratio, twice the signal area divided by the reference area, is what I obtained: 4.4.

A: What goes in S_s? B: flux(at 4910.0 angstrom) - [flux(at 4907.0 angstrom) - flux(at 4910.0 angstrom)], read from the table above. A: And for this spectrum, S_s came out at 4.3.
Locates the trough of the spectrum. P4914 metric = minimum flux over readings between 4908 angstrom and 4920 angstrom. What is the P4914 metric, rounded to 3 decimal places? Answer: 4.185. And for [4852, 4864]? 3.348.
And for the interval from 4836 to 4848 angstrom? 4.057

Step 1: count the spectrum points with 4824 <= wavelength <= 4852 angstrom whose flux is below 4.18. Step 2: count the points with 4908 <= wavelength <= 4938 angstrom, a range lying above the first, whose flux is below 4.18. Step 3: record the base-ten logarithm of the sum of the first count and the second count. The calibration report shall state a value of 0.70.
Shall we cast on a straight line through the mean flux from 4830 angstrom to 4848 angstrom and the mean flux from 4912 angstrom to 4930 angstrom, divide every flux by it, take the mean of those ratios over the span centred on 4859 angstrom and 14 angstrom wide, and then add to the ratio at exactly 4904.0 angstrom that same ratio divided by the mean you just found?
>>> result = 2.36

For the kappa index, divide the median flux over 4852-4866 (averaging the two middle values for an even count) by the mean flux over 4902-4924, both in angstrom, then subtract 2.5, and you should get -1.69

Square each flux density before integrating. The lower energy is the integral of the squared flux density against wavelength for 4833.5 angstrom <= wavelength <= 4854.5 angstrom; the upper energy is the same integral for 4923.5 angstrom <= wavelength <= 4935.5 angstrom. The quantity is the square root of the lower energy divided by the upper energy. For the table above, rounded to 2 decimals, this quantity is 1.24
